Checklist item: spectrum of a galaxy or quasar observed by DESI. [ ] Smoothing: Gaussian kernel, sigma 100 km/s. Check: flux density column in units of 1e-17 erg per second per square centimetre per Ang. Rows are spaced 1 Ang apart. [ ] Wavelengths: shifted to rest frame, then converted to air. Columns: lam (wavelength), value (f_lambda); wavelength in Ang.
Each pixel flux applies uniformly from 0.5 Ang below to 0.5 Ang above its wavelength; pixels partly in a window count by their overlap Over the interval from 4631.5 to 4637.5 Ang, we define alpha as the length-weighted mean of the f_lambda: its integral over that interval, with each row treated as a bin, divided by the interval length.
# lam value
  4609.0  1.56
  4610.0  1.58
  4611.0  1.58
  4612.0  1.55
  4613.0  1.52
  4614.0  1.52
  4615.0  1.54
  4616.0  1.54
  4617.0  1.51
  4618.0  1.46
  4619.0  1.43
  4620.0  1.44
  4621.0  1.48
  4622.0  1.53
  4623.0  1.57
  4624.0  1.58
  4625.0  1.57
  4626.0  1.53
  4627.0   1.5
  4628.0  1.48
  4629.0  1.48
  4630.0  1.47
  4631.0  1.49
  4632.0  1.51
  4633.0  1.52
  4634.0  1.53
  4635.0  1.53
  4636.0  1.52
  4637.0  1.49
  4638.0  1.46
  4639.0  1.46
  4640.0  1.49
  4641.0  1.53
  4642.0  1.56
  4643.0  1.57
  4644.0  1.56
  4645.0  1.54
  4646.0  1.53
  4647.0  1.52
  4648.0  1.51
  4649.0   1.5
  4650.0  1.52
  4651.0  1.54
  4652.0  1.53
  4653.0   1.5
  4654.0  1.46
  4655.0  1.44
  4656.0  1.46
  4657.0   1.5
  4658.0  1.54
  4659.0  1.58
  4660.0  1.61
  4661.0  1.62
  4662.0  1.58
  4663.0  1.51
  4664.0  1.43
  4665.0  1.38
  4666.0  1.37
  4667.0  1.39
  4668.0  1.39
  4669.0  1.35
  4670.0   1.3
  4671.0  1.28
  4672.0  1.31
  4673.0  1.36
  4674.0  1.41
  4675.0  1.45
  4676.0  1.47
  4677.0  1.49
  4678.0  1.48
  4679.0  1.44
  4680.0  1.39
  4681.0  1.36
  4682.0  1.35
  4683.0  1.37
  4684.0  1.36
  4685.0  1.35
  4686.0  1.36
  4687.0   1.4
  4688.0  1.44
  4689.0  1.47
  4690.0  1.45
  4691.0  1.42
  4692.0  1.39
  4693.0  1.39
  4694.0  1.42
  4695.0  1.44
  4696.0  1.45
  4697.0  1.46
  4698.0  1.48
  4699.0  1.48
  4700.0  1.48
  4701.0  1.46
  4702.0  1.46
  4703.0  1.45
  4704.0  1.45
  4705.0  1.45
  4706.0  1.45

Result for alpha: 1.52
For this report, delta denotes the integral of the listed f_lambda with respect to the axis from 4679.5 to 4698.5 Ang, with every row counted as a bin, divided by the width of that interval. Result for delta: 1.41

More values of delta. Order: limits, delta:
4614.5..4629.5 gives 1.51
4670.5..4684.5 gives 1.39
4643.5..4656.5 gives 1.51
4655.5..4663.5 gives 1.55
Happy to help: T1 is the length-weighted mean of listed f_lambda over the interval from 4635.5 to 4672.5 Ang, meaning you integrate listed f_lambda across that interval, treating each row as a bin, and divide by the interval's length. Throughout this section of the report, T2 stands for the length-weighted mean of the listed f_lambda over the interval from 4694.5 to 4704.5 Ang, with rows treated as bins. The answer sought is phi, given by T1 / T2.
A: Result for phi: 1.01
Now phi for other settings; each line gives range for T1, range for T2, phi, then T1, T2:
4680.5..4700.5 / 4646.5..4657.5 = 0.95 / 1.42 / 1.50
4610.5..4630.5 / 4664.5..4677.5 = 1.10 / 1.51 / 1.38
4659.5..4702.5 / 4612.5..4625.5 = 0.94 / 1.42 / 1.51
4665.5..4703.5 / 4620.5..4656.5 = 0.93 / 1.41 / 1.51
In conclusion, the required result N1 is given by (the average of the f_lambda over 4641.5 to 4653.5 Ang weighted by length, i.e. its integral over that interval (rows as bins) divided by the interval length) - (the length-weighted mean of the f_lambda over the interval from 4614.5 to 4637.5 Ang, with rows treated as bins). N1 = 0.02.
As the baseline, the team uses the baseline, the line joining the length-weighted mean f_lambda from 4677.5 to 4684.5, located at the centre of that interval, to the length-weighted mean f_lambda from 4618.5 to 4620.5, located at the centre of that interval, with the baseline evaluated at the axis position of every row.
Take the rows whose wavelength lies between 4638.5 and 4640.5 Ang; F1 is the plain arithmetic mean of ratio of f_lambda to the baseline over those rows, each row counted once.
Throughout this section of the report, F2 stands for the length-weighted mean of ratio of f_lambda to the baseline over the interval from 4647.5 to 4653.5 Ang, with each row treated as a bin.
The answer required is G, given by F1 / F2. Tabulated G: 0.97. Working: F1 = 1.04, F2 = 1.07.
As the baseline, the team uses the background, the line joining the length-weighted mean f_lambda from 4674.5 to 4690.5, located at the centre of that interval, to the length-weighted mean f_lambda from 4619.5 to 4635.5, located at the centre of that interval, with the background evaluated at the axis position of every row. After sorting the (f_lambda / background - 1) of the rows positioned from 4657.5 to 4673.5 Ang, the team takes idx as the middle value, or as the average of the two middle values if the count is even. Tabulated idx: -0.04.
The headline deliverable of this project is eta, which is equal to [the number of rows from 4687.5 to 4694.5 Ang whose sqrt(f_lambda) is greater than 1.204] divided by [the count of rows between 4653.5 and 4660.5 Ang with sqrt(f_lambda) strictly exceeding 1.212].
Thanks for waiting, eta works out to 0.5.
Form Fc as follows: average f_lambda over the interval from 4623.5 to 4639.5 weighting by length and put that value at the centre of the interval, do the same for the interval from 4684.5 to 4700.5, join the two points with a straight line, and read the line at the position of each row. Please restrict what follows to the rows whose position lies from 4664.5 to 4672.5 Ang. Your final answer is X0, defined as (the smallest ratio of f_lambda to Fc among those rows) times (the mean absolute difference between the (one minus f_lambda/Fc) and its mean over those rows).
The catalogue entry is 0.021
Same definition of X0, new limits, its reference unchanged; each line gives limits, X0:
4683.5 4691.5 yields 0.027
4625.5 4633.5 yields 0.011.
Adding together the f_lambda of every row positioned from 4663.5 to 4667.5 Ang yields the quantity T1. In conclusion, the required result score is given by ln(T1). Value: 1.72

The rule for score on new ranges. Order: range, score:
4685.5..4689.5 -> 1.74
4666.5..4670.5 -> 1.69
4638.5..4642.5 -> 1.80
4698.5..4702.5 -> 1.77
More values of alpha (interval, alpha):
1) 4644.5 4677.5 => 1.47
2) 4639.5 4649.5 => 1.53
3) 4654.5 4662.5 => 1.54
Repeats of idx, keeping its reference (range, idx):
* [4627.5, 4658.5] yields 0.02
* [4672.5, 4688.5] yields -0.02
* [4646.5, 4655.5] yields 0.02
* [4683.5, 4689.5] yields -0.02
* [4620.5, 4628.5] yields 0.01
